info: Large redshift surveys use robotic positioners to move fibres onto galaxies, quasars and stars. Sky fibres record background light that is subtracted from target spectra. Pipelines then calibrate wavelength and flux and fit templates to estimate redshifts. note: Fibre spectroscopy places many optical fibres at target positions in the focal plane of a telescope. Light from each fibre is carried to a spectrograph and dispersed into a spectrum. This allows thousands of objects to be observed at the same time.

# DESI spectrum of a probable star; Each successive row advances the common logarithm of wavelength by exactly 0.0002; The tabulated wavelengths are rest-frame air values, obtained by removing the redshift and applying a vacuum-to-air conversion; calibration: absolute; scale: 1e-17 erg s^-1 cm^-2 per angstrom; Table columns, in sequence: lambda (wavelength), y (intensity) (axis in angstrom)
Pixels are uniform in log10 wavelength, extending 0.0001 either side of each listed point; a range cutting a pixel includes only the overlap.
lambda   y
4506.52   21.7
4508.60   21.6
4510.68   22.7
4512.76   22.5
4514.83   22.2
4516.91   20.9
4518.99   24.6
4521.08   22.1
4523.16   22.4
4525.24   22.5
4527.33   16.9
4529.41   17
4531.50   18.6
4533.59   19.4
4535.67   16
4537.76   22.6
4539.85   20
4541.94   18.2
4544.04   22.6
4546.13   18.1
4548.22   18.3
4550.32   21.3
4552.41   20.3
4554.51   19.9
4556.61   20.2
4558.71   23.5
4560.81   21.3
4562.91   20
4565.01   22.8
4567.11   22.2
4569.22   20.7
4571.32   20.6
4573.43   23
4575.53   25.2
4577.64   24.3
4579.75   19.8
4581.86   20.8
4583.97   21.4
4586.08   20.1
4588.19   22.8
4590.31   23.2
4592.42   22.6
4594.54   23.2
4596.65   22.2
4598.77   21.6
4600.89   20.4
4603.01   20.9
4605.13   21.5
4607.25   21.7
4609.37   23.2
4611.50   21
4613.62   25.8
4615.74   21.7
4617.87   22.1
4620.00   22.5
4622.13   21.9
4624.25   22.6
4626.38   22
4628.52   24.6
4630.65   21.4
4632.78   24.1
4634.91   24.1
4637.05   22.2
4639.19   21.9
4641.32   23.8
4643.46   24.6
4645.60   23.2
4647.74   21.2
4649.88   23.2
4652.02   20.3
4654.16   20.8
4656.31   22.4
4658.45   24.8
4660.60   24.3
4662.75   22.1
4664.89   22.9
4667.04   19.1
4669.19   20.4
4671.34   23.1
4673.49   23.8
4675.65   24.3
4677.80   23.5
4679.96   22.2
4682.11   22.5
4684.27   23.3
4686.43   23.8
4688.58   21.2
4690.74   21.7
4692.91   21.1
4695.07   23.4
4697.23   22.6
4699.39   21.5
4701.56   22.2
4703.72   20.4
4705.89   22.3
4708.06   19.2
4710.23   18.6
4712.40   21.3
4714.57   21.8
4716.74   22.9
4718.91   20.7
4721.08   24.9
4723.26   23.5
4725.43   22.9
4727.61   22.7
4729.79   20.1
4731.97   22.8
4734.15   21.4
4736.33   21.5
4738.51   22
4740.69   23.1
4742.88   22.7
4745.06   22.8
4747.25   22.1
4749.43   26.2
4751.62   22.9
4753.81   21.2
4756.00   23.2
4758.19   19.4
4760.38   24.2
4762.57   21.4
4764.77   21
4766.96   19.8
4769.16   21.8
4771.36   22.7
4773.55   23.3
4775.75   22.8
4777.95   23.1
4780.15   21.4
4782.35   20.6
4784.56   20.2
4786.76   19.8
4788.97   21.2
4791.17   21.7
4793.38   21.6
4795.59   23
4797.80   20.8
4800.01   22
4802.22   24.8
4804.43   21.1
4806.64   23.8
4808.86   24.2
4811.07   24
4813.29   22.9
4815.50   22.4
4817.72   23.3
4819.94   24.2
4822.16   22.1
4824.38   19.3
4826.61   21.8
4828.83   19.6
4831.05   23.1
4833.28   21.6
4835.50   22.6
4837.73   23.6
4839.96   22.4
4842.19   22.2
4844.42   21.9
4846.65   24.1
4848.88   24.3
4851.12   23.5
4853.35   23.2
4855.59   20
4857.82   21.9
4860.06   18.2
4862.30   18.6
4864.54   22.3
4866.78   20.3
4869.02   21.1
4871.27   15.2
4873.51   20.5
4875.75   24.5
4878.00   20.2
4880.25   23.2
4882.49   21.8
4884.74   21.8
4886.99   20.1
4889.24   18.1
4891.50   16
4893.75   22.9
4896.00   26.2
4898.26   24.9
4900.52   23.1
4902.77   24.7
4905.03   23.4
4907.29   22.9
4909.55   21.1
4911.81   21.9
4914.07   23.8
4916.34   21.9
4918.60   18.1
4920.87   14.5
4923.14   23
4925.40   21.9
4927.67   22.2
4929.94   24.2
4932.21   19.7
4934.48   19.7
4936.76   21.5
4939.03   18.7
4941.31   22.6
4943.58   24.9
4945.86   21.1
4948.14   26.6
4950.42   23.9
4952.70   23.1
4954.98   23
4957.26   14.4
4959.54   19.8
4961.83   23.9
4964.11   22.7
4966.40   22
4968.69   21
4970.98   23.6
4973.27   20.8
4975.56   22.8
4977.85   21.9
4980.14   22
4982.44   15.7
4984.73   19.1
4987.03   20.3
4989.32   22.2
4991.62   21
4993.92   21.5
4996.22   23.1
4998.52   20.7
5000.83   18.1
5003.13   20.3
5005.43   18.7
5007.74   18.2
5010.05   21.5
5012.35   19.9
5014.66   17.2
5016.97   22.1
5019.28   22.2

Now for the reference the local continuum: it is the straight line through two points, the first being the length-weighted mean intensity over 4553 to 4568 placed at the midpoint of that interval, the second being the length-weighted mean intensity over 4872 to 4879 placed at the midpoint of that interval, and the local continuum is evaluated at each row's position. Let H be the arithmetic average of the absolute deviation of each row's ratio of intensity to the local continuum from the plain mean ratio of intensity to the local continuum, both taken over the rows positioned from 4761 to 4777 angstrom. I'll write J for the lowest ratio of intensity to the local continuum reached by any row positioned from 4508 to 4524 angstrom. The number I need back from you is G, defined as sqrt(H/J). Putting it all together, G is 0.21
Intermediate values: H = 0.044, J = 0.978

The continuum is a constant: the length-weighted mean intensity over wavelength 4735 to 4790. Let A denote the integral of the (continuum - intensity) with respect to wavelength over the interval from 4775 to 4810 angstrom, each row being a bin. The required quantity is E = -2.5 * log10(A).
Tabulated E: 1.1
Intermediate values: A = 0.4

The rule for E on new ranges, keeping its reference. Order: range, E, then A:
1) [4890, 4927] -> -1.9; 5.7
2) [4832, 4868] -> -1.3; 3.3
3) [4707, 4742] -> -1.9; 5.8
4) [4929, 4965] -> -2.0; 6.1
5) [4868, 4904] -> -3.1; 17.4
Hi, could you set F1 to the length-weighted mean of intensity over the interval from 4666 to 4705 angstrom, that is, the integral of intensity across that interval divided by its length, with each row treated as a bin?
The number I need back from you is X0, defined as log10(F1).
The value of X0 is 1.35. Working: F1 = 22.23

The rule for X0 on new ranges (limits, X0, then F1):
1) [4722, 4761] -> 1.35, 22.47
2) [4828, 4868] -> 1.34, 21.87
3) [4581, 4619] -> 1.34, 22.02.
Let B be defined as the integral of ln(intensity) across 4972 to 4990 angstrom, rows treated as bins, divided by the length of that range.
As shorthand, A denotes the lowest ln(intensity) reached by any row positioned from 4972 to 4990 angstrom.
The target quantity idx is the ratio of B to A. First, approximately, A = 2.75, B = 3.02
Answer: 1.10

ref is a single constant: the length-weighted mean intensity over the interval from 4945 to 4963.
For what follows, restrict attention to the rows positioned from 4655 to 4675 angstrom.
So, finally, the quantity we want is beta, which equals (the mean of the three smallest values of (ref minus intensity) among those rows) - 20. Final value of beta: -22.3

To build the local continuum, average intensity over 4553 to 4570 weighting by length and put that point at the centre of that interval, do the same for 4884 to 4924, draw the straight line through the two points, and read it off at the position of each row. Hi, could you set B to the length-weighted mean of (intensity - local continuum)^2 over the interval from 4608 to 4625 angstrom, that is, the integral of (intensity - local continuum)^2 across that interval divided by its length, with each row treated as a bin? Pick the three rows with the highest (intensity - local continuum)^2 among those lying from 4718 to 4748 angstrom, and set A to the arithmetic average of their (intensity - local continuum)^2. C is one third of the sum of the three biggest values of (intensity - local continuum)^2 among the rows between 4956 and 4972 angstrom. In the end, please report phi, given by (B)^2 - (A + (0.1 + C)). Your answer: -15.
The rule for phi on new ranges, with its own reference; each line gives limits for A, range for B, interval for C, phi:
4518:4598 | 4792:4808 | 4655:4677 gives -24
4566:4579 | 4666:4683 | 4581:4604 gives 2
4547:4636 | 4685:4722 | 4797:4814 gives -18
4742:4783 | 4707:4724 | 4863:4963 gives -43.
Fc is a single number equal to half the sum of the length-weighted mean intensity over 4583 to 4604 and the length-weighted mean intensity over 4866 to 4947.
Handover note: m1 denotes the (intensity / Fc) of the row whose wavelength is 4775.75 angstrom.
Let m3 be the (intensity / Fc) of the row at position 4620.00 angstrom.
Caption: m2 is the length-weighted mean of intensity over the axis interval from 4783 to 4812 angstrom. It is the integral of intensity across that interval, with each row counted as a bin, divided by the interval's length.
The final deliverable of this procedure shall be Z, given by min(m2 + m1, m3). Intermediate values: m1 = 1.05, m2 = 22.1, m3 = 1.04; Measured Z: 1.04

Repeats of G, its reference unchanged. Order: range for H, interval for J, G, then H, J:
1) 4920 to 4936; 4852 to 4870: 0.36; 0.111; 0.850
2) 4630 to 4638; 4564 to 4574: 0.24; 0.054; 0.964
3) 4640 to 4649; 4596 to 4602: 0.22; 0.047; 0.954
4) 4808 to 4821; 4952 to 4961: 0.21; 0.030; 0.672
